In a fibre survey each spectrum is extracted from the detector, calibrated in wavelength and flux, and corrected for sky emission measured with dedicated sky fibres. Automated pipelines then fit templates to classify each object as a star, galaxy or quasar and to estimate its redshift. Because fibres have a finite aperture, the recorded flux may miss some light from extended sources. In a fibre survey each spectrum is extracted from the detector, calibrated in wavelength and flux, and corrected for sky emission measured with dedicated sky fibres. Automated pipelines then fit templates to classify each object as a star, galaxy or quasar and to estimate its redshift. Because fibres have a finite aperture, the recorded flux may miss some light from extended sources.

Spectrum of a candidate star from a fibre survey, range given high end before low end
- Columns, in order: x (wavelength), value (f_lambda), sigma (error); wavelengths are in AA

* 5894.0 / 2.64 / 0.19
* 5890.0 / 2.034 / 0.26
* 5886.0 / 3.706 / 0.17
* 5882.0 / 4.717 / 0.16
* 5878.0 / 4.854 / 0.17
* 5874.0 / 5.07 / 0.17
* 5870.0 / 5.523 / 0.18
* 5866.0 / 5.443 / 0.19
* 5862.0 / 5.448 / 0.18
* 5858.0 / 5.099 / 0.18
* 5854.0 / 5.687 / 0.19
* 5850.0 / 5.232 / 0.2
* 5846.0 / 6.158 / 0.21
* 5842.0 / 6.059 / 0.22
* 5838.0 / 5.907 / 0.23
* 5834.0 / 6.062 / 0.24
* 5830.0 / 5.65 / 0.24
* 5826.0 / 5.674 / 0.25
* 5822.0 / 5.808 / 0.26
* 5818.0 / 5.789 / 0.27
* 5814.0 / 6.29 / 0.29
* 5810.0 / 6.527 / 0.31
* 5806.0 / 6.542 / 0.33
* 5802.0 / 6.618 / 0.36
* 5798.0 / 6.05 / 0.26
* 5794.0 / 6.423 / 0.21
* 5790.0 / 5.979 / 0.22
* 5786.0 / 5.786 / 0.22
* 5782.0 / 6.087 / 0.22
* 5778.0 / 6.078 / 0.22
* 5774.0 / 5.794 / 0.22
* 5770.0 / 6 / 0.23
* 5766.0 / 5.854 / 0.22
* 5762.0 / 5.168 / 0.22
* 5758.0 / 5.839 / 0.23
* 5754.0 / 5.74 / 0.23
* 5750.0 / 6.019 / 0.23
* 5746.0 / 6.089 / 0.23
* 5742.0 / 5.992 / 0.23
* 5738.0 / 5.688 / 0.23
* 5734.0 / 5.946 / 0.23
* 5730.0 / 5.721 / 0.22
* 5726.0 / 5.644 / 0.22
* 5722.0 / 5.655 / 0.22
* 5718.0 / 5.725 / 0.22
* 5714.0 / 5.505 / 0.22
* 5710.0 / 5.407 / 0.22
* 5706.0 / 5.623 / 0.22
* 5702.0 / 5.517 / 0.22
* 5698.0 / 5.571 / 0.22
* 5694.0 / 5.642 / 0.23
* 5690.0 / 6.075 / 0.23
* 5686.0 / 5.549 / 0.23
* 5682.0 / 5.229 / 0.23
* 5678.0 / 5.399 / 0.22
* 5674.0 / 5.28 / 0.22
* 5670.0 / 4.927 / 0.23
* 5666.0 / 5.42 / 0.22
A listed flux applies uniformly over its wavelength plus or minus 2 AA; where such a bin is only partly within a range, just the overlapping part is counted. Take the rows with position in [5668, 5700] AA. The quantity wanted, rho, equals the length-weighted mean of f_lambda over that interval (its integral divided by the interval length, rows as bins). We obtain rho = 5.46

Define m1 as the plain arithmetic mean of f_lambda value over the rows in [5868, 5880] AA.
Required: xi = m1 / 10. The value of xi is 0.515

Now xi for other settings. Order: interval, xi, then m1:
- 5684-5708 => 0.566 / 5.7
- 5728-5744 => 0.584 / 5.8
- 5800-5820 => 0.635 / 6.4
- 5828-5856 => 0.582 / 5.8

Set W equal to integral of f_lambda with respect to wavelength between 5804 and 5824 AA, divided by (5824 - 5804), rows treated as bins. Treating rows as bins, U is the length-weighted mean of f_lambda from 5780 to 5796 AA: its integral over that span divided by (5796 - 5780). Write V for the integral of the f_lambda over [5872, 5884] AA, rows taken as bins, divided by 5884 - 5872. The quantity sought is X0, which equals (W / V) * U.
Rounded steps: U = 6.1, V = 4.9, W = 6.2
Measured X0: 7.7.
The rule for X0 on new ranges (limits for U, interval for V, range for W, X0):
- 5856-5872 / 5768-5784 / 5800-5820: 5.7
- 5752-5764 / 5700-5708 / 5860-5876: 5.4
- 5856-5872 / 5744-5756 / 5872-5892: 3.7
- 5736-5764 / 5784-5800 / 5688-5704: 5.4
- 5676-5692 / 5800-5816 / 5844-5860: 4.7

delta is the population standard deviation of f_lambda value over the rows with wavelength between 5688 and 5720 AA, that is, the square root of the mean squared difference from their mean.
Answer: 0.19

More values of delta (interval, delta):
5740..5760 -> 0.13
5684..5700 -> 0.21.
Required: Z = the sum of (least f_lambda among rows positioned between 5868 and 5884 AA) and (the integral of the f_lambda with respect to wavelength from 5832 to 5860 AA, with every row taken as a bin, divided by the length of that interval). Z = 10.5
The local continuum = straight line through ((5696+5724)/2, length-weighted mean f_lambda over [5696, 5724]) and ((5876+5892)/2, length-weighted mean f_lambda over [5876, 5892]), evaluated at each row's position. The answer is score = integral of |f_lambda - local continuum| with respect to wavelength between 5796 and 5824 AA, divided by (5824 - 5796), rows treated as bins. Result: 1.7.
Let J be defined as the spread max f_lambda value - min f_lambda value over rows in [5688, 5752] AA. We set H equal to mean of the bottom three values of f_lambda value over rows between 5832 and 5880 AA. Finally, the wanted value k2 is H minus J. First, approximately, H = 5.0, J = 0.68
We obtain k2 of 4.3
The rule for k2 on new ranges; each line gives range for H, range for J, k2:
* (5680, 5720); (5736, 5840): 3.9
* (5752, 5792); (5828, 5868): 4.5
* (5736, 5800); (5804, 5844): 4.6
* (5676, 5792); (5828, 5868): 4.2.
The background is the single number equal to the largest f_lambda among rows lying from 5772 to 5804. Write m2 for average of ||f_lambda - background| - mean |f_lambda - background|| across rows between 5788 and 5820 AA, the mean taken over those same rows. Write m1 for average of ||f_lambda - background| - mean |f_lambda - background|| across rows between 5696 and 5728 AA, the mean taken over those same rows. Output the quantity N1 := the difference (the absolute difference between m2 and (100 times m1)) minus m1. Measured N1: 8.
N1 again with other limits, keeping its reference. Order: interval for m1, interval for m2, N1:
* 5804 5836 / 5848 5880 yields 31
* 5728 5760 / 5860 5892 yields 12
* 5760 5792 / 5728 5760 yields 19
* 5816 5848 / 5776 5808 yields 15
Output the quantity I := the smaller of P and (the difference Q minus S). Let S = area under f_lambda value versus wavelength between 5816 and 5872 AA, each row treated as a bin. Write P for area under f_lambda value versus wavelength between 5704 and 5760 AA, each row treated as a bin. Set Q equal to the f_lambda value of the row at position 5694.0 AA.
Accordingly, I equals -313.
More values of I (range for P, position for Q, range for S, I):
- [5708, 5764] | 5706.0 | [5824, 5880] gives -306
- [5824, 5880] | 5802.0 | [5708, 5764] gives -314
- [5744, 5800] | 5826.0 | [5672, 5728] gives -306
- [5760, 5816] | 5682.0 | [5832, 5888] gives -295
